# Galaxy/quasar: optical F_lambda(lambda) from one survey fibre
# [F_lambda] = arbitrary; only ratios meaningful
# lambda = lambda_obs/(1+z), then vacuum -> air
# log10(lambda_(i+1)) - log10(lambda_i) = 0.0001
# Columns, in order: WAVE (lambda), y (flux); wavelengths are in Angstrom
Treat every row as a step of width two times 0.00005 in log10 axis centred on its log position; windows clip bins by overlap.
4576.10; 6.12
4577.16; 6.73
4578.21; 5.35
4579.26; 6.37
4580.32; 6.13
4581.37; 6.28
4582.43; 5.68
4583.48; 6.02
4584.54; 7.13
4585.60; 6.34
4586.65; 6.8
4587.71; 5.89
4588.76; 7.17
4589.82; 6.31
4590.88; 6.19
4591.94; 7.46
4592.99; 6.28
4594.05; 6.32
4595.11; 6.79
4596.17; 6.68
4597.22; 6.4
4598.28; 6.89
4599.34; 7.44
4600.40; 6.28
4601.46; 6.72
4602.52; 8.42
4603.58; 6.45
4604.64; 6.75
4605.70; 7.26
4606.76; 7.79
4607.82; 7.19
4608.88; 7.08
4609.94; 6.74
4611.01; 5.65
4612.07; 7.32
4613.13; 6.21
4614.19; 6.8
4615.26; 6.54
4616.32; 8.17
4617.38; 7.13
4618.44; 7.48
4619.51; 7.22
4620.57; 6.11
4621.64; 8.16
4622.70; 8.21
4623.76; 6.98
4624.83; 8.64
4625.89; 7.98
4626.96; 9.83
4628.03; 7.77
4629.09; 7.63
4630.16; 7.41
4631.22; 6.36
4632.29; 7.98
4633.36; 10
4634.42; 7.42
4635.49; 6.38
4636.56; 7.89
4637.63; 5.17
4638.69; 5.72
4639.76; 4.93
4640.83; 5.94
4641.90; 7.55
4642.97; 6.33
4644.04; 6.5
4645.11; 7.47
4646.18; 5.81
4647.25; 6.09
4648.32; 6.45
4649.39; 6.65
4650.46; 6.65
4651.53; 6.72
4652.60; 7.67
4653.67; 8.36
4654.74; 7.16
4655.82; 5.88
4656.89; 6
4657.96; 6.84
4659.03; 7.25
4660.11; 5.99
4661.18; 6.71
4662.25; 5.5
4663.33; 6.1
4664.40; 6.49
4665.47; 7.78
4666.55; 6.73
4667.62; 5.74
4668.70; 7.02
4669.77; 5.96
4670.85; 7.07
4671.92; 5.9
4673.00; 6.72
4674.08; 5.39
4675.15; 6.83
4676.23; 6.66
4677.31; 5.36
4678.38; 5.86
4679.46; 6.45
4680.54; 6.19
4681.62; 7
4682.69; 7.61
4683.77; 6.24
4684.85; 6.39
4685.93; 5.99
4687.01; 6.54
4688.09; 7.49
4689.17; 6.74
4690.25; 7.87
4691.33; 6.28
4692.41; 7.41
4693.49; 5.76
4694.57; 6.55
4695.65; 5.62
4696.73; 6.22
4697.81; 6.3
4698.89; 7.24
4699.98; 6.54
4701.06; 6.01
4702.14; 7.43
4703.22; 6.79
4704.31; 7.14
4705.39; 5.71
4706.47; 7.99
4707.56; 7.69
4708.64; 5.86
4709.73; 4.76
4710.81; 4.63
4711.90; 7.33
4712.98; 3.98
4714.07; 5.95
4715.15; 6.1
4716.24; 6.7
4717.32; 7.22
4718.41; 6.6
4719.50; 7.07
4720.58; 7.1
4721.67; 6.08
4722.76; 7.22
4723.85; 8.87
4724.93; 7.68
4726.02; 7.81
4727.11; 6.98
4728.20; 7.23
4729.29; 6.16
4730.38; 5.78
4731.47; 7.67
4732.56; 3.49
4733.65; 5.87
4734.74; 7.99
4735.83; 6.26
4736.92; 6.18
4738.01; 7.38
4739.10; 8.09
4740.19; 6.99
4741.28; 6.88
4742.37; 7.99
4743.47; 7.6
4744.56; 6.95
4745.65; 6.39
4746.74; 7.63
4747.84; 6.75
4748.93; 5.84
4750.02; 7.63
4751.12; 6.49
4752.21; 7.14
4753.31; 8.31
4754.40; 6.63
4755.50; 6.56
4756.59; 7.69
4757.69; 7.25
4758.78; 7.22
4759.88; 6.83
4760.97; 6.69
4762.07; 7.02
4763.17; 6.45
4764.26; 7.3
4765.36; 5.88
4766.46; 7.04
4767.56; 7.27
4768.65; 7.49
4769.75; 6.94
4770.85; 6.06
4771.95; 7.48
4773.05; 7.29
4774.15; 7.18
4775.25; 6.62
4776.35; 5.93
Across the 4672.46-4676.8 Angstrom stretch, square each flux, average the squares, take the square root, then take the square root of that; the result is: 2.54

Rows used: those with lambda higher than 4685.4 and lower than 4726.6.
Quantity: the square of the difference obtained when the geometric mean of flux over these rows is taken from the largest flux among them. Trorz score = 5.3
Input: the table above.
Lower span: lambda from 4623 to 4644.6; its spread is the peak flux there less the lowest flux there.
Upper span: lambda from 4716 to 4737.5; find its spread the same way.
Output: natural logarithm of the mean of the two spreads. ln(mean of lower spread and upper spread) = 1.65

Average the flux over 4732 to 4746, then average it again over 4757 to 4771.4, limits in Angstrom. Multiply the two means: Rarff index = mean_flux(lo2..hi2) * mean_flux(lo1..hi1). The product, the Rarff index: 47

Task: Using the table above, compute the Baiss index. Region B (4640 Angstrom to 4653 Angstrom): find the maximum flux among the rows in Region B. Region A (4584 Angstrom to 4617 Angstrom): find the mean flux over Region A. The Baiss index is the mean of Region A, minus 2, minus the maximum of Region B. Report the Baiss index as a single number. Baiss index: -2.8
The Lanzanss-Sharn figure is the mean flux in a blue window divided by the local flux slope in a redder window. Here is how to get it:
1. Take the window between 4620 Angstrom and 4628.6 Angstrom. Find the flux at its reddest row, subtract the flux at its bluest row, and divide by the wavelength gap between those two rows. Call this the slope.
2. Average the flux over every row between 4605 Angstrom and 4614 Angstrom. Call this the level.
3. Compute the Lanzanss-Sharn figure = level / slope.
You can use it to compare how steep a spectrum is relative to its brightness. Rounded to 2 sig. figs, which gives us 31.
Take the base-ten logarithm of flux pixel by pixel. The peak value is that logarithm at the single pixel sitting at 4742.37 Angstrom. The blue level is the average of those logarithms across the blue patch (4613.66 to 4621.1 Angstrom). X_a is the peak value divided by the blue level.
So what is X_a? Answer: 1.07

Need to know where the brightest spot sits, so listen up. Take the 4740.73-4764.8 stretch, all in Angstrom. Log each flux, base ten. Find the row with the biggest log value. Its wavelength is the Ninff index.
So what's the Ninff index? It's 4753.31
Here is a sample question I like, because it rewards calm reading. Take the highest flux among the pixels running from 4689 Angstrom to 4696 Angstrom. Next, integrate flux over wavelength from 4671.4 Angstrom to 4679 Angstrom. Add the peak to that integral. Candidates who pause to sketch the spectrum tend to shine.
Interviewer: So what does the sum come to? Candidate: 54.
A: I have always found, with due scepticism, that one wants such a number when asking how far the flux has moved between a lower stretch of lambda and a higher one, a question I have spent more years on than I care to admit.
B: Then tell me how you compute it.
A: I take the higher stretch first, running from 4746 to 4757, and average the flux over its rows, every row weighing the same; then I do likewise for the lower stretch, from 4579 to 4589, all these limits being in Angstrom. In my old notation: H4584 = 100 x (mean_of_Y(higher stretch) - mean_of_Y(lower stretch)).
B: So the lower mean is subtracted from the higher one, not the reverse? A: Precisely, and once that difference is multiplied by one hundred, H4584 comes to 69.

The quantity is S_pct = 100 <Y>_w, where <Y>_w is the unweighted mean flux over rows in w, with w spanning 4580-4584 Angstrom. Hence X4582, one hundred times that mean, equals 603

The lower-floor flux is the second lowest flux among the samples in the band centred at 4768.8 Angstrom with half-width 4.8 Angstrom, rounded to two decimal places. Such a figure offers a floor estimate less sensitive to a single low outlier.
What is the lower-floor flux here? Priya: 6.06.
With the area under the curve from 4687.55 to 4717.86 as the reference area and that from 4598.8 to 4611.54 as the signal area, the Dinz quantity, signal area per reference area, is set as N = 0.5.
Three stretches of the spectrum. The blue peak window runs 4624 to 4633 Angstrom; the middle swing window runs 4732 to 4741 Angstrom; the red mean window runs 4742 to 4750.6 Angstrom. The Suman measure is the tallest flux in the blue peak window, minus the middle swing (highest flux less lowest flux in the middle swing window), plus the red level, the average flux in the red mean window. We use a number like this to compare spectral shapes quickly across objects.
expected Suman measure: 12.3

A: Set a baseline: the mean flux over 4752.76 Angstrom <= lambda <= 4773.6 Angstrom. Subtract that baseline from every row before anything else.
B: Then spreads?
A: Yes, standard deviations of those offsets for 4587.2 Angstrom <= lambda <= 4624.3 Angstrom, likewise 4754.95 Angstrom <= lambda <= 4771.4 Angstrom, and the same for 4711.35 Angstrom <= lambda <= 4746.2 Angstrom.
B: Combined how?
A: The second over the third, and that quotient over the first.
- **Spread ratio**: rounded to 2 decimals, 0.68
